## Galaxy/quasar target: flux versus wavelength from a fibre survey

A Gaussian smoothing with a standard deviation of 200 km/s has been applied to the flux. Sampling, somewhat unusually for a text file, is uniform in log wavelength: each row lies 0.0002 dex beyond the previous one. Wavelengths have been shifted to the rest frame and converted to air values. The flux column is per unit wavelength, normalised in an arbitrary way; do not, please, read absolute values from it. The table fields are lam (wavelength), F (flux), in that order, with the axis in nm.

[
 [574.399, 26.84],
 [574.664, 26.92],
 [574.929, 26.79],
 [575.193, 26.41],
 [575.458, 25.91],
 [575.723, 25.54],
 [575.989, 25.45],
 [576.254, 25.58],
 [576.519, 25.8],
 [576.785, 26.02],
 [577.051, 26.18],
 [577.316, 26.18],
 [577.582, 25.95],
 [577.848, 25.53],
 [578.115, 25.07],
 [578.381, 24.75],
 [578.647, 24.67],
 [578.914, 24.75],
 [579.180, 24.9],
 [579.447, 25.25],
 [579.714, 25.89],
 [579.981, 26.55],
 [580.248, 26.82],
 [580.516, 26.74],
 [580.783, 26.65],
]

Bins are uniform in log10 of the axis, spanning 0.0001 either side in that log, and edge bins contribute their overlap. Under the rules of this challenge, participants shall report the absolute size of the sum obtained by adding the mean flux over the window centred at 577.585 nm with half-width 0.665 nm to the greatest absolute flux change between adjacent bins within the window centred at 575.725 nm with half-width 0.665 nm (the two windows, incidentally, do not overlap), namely 26.3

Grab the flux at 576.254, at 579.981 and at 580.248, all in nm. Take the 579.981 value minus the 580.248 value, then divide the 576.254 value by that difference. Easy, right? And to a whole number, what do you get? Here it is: -95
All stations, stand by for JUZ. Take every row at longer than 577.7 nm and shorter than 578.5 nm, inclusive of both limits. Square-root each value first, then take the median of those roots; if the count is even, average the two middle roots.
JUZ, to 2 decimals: 5.01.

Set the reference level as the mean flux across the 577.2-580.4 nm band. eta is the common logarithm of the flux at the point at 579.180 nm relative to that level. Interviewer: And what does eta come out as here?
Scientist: -0.011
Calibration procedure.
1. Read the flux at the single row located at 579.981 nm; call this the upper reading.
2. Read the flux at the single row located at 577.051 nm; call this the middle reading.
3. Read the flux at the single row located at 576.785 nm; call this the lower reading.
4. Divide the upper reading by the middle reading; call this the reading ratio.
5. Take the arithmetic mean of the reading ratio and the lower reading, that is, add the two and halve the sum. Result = 13.5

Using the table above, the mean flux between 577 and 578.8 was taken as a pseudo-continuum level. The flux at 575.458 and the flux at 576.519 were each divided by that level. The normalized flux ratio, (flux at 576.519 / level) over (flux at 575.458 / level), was 1.00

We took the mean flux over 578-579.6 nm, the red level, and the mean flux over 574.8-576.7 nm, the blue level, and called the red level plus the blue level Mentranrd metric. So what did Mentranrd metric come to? 50.8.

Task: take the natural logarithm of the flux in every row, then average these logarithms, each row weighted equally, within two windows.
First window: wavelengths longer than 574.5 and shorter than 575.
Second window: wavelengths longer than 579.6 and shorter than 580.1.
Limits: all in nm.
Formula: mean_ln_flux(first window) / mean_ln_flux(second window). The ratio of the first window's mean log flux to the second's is 1.01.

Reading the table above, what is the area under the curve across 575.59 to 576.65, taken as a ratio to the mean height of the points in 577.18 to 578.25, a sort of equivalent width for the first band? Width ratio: 1.06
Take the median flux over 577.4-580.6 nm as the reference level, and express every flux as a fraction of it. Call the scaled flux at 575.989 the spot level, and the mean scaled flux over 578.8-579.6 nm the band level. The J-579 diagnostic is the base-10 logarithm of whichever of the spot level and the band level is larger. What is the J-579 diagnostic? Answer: 0.001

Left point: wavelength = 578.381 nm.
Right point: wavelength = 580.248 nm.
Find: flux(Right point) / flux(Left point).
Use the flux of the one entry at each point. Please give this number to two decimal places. 1.08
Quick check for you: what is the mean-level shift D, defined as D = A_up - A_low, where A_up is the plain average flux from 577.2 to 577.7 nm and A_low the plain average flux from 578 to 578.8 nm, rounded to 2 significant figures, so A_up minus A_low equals 1.2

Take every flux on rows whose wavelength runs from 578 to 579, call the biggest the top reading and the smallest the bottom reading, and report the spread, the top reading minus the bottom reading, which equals 0.40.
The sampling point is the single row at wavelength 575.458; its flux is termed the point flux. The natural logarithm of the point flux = 3.25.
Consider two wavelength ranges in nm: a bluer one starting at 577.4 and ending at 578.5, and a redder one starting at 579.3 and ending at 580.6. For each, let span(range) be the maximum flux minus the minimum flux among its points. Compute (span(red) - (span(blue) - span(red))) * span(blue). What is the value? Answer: 2.3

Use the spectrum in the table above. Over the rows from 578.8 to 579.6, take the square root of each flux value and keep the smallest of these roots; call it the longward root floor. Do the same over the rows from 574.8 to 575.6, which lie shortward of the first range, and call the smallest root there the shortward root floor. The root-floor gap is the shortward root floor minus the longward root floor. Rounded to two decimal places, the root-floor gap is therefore 0.12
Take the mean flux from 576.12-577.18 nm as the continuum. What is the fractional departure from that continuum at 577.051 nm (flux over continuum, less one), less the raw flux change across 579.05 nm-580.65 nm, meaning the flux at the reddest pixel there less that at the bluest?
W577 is -1.8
